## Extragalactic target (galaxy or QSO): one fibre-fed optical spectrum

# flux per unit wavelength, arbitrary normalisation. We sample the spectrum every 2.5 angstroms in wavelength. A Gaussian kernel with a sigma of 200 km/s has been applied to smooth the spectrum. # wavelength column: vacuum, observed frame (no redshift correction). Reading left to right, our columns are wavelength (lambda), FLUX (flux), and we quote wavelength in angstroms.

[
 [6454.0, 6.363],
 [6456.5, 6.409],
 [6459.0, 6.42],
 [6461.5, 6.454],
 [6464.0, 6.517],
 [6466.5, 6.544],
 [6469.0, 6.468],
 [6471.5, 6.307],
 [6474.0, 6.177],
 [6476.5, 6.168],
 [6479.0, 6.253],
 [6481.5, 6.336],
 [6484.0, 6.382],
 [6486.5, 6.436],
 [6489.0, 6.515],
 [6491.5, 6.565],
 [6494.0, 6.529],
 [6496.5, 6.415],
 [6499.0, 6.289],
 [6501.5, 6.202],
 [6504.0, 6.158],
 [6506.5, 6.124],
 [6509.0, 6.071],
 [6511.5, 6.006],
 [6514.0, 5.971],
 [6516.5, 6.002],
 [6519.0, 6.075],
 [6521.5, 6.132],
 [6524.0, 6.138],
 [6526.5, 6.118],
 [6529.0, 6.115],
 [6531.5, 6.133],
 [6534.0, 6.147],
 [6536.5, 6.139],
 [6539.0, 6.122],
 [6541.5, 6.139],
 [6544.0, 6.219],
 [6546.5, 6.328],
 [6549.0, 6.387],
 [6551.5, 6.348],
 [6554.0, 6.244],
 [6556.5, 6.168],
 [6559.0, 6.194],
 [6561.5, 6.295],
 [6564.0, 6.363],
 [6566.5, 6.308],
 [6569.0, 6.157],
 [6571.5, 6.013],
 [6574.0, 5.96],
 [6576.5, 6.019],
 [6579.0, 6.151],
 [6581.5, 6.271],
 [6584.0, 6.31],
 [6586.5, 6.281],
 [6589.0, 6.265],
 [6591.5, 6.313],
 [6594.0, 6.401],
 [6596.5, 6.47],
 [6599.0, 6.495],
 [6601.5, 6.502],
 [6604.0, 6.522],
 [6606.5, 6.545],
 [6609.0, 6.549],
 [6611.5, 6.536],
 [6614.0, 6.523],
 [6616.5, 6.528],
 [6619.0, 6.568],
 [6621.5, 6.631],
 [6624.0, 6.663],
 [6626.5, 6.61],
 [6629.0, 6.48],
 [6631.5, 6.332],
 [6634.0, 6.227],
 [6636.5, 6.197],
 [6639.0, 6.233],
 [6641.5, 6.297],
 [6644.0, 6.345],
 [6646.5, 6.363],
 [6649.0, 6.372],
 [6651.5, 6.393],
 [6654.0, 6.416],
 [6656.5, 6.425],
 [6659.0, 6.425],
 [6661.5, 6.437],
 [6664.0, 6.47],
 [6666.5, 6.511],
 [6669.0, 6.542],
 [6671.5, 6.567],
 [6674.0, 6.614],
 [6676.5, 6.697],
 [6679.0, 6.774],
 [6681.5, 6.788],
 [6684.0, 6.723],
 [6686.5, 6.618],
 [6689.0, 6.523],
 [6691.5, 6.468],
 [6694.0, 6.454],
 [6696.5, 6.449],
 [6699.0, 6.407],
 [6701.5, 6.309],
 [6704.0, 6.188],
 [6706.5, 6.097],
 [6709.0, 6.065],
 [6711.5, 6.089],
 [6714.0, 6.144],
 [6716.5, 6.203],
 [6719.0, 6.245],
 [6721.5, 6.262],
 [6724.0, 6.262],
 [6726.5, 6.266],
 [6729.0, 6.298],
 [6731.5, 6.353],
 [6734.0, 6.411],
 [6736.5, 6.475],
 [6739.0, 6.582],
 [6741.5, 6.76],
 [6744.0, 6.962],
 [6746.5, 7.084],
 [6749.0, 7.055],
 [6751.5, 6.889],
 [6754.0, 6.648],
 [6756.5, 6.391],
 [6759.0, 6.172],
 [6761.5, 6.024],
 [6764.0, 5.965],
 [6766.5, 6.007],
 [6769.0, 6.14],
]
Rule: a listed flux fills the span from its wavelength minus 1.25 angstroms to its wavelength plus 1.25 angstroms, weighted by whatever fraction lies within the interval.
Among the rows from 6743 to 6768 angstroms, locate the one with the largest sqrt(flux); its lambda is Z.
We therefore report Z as 6746.5 angstroms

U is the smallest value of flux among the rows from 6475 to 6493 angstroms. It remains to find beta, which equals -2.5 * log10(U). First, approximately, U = 6.168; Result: -1.98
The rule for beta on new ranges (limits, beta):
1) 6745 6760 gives -1.98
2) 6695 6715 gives -1.96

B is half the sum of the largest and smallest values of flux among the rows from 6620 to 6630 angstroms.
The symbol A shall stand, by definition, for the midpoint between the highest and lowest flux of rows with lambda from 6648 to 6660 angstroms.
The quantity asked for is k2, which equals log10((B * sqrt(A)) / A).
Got 0.415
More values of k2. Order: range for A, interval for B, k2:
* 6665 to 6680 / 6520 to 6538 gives 0.376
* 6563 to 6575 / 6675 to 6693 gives 0.427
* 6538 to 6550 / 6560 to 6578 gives 0.392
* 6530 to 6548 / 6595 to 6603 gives 0.415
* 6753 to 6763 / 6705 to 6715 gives 0.385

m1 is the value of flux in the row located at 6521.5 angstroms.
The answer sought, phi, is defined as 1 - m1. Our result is -5.1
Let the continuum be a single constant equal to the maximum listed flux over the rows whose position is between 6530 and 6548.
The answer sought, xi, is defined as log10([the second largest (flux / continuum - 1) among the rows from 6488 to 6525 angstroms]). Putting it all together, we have -1.50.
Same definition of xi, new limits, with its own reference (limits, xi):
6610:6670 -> -1.32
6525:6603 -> -1.58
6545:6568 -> -2.26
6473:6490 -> -1.77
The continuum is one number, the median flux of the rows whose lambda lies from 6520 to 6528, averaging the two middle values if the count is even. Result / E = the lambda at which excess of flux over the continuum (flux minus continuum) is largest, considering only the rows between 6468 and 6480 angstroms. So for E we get 6469.0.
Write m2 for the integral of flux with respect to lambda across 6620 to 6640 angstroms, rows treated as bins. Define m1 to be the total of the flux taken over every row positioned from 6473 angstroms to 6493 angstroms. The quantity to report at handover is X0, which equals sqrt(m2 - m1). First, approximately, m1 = 50.8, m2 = 129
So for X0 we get 8.81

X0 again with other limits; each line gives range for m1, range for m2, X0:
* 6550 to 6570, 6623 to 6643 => 8.80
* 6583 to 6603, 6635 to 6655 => 8.69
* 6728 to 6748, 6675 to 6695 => 8.93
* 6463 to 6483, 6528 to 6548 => 8.52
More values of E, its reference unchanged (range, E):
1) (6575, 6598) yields 6596.5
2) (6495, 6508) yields 6496.5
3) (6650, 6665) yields 6664.0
